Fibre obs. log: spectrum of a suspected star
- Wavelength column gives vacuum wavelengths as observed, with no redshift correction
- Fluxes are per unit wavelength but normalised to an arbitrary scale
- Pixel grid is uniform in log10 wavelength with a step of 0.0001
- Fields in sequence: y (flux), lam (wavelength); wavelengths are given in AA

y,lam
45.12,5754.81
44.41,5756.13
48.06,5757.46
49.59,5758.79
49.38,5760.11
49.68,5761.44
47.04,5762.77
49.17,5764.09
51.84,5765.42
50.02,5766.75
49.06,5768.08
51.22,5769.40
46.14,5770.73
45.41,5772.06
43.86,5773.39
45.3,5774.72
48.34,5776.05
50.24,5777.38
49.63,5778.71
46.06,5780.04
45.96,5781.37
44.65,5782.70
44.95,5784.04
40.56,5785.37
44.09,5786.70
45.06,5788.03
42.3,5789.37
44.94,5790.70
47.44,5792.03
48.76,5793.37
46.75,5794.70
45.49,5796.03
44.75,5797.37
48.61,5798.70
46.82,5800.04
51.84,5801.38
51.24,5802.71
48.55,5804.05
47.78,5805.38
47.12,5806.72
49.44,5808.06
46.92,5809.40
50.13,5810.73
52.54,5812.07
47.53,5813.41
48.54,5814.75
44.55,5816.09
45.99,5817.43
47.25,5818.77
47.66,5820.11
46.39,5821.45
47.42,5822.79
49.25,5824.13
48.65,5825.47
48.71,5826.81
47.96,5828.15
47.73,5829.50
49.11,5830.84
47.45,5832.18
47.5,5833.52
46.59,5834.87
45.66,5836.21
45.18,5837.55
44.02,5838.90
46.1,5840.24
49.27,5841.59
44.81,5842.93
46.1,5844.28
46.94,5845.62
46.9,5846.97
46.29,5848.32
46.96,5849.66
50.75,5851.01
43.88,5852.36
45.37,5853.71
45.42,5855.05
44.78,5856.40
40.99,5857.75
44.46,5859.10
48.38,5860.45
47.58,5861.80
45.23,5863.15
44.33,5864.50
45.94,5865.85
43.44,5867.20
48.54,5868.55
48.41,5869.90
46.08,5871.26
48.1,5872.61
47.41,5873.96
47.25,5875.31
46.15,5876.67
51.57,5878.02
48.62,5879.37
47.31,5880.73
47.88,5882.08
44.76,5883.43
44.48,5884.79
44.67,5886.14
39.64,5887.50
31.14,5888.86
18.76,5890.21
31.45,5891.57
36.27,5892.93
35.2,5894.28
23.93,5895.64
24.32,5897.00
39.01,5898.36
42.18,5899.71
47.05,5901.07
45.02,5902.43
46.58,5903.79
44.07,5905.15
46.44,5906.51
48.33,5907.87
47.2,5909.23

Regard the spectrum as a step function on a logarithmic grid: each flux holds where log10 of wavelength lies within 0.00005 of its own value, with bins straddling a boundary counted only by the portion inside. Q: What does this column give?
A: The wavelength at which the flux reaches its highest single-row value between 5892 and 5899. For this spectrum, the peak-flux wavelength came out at 5898.36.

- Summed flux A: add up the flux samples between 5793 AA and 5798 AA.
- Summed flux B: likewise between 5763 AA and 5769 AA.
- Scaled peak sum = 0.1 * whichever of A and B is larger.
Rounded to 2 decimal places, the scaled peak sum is 20.01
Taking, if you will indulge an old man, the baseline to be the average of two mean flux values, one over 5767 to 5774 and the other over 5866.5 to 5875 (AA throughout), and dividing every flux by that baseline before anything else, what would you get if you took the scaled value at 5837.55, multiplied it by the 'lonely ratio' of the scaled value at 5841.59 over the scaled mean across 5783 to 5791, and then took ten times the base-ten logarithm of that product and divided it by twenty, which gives 0.017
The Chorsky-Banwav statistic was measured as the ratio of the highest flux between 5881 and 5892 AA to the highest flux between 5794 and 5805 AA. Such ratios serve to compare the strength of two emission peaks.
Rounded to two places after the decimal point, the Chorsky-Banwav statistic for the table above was 0.92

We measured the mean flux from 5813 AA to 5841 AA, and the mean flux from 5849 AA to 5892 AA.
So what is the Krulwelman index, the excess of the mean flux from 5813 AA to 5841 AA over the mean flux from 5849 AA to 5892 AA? 2.7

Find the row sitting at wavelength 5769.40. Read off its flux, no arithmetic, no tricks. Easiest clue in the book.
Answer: 51.22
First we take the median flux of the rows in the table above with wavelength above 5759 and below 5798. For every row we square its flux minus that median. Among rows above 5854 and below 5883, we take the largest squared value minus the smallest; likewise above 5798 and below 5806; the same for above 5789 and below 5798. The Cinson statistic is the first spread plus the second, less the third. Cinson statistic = 47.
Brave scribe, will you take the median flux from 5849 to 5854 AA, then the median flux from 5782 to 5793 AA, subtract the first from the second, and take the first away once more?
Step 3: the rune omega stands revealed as -48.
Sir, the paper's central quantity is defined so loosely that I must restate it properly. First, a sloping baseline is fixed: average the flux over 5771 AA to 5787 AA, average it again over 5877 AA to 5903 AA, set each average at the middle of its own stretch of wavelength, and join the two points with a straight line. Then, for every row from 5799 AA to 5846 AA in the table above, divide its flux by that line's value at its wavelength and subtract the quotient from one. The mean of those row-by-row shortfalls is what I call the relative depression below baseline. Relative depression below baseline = -0.10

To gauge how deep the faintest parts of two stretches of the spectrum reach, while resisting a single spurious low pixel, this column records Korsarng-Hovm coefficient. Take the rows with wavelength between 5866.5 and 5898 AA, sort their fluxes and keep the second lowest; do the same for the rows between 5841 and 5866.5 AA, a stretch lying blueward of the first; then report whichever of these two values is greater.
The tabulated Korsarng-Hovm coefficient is 43.9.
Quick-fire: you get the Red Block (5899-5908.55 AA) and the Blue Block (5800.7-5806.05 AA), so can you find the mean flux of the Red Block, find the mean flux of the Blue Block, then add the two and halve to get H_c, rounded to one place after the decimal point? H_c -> 47.8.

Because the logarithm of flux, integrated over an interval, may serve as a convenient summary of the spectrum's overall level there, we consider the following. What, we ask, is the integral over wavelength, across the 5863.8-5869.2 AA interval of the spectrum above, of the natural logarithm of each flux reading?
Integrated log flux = 20.6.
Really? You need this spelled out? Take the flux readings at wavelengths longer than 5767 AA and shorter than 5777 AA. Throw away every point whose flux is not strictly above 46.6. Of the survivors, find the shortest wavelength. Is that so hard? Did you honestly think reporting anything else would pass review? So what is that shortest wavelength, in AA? 5768.08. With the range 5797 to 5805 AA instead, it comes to 5798.70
